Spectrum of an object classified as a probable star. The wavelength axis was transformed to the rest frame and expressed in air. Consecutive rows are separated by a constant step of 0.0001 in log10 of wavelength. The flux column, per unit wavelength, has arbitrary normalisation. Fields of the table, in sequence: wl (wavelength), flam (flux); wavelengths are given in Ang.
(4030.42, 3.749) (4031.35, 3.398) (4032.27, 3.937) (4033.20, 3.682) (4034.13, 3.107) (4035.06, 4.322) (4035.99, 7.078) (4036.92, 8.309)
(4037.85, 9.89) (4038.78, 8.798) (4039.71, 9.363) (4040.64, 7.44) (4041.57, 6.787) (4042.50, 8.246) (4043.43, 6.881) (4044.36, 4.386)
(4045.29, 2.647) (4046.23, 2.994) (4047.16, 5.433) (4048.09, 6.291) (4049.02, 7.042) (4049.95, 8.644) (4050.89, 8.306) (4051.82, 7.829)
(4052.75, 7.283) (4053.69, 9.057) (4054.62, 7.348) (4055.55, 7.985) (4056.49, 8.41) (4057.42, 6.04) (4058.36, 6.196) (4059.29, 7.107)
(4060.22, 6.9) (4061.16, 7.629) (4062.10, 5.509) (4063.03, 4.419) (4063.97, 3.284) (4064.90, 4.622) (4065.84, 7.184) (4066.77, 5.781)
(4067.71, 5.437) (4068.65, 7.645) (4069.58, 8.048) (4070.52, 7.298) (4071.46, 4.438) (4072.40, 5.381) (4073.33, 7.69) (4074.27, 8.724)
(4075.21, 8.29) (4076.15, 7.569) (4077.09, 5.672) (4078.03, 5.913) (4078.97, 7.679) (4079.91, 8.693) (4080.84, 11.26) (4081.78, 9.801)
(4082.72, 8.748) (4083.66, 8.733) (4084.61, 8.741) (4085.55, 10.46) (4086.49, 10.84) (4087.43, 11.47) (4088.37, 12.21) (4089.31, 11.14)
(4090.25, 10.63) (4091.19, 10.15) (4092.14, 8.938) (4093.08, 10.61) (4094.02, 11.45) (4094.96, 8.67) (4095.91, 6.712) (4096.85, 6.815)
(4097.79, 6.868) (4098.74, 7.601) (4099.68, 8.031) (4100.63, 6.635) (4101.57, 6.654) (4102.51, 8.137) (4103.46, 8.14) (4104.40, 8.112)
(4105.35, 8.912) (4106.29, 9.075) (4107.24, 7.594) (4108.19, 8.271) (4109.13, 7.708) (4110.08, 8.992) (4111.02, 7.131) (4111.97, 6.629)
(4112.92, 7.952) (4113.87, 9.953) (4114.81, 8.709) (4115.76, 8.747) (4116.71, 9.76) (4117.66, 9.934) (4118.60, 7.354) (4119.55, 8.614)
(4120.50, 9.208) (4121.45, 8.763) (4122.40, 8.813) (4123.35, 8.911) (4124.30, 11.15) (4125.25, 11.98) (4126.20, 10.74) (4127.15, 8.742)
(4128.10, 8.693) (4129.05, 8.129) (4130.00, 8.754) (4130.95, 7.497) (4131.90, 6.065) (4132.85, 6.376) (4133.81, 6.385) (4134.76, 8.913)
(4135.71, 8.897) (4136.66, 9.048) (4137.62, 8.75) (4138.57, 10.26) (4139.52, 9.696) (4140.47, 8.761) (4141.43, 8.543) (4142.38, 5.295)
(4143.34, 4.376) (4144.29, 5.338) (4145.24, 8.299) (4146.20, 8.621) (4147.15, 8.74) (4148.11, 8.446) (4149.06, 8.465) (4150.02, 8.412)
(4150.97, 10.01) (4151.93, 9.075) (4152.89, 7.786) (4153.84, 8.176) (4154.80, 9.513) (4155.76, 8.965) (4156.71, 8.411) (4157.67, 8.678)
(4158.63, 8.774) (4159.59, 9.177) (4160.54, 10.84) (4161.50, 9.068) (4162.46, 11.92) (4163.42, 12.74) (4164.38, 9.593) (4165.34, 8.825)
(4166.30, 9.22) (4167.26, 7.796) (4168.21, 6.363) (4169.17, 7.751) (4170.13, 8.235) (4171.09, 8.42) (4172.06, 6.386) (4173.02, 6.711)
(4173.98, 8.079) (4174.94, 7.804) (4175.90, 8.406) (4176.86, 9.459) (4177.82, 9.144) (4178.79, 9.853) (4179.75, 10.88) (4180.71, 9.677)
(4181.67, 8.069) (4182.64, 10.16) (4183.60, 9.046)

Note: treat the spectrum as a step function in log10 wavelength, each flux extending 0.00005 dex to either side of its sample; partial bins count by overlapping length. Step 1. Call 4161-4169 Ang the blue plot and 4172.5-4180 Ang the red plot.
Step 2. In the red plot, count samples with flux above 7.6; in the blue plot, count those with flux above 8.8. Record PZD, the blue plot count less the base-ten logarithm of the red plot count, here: 5.2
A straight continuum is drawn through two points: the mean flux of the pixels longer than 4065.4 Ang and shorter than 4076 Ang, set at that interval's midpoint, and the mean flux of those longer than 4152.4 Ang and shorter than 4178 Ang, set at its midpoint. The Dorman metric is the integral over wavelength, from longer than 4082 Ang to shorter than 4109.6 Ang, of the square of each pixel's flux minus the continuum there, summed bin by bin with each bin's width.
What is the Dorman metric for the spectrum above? 140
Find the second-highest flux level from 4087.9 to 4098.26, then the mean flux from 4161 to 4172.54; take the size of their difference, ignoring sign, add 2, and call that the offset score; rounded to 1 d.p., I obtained 4.6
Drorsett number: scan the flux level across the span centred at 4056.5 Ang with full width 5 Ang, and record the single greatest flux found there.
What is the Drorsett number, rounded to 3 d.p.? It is 8.410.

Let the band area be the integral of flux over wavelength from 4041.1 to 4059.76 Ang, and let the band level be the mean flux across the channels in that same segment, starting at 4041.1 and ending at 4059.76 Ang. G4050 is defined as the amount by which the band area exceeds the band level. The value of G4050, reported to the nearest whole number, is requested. 119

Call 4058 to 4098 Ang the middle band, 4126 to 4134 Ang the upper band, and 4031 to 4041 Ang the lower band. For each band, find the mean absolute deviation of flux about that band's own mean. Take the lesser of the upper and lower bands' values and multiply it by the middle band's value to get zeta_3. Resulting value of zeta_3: 2.2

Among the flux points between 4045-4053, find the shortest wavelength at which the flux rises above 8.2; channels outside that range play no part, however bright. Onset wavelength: 4049.95 Ang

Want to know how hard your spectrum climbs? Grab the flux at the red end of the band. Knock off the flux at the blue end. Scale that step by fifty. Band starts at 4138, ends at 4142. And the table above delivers -86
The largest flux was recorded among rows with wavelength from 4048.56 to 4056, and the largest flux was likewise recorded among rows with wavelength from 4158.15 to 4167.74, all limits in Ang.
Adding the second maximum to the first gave 21.8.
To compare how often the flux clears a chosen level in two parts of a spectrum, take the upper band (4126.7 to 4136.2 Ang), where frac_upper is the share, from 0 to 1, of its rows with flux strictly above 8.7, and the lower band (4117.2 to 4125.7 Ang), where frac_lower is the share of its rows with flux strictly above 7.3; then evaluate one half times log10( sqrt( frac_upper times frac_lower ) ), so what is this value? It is -0.099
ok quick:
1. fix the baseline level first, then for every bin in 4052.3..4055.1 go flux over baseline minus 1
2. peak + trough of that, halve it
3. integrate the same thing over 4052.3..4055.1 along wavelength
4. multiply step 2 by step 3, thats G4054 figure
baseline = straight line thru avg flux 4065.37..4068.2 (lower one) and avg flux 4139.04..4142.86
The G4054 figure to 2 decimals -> 0.42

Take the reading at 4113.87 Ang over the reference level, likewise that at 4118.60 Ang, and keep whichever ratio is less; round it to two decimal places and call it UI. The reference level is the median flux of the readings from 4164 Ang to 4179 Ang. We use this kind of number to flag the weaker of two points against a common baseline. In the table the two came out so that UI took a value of 0.88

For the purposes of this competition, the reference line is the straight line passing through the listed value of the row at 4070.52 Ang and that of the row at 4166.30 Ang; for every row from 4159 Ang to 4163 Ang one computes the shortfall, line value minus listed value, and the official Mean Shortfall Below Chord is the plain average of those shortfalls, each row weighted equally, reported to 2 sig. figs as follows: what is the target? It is -1.1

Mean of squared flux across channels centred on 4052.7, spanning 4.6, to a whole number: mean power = 64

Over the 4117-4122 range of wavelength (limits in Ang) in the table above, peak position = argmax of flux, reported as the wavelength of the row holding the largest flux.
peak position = 4117.66 Ang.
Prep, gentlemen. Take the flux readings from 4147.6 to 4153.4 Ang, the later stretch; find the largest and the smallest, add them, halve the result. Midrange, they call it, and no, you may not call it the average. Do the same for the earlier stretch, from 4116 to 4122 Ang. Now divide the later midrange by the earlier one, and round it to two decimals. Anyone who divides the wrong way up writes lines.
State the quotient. 1.03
